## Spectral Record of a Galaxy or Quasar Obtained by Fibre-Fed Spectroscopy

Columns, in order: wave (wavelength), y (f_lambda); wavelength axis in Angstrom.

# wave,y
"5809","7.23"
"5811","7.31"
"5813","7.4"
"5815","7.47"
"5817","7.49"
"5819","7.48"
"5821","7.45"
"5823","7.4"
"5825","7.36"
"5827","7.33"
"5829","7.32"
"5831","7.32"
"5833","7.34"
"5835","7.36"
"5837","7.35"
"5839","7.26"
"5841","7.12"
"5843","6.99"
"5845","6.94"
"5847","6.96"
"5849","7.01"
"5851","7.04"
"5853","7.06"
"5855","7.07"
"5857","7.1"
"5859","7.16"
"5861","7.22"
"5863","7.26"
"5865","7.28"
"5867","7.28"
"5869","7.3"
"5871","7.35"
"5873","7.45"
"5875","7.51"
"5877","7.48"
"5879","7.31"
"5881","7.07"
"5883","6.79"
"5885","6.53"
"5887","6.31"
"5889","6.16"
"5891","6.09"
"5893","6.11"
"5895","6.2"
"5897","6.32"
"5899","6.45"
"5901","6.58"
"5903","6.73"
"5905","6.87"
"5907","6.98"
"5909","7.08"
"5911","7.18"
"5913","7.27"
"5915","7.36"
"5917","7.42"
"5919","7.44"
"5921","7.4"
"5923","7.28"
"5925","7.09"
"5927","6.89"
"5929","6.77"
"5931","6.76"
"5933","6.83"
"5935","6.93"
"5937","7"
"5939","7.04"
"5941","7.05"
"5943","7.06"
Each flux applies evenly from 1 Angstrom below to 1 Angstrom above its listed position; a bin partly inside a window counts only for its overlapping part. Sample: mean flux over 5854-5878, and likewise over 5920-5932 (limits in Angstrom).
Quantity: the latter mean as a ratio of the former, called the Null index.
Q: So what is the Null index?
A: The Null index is 0.965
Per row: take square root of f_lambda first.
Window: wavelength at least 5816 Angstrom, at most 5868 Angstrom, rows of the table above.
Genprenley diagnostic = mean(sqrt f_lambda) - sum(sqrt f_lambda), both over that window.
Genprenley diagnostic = -67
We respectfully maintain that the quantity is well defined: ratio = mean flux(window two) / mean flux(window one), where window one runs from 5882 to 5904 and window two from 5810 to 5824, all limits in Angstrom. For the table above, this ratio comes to 1.16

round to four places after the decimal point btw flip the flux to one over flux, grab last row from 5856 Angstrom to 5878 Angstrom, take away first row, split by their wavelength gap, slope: -0.0004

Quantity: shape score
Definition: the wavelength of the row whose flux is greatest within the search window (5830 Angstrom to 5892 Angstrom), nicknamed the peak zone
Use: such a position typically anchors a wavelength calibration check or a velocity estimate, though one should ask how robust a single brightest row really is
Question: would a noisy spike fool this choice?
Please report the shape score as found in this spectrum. 5875 Angstrom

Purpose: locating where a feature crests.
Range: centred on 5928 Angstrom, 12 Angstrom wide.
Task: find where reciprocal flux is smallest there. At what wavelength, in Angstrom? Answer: 5923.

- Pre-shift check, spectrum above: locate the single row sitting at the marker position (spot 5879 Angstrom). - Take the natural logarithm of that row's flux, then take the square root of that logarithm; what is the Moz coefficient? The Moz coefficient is 1.41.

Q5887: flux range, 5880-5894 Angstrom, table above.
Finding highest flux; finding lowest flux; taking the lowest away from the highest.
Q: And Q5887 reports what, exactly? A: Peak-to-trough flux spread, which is 1.0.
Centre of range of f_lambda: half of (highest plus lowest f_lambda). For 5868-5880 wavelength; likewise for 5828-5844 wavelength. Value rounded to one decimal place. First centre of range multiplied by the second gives 53.1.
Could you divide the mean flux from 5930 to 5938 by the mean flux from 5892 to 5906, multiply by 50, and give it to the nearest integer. 53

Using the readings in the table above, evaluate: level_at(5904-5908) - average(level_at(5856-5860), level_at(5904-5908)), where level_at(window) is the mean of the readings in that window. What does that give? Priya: -0.10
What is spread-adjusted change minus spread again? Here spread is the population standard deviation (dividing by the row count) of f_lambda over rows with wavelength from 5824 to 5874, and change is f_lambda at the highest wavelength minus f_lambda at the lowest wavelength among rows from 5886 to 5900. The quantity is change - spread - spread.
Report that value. -0.2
